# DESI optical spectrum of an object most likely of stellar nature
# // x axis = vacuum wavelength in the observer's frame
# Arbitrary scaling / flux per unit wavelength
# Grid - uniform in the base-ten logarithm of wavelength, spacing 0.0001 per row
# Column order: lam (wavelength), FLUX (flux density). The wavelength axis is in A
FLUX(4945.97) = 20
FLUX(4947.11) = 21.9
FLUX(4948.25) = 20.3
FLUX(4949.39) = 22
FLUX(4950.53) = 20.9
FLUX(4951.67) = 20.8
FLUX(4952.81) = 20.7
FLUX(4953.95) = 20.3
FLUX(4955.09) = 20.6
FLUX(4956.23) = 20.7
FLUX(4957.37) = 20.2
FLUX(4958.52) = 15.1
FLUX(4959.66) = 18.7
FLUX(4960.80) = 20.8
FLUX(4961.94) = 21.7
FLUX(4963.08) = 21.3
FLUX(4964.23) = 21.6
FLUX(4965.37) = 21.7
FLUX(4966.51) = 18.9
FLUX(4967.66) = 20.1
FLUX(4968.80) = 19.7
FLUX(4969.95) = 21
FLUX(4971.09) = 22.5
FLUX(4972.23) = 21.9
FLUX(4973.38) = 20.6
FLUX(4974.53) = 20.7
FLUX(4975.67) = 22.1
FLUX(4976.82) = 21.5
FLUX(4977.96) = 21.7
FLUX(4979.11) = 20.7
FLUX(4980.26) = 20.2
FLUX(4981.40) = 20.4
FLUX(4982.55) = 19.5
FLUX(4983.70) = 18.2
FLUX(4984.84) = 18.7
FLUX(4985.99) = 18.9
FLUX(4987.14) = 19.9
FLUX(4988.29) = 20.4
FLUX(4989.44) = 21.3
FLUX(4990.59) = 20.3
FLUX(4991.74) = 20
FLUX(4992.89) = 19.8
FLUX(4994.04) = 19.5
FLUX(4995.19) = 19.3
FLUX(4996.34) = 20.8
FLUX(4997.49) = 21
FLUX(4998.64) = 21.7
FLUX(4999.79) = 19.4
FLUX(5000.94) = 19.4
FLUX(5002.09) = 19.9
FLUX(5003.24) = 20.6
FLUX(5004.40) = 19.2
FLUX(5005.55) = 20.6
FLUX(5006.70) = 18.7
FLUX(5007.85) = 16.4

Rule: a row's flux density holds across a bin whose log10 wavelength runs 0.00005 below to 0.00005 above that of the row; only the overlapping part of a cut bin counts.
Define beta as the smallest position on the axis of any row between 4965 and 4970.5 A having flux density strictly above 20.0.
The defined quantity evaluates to 4965.37 A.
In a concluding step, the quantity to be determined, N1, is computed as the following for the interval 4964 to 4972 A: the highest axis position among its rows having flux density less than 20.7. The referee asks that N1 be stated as 4968.80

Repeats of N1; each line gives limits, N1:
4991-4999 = 4995.19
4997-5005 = 5004.40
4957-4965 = 4959.66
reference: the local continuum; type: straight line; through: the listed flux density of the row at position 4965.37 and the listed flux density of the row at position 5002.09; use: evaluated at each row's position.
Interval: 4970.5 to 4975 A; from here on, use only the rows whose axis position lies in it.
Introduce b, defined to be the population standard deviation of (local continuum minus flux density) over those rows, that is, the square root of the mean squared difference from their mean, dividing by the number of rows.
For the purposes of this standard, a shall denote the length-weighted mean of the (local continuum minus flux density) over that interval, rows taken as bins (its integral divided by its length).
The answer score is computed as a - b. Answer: -0.8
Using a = -0.1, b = 0.7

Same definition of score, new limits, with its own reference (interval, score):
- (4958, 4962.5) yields 0.2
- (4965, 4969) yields 0.6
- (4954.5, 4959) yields 0.6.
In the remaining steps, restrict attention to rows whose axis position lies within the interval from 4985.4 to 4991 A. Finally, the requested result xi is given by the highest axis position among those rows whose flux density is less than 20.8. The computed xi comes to 4990.59 A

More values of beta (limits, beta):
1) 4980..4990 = 4980.26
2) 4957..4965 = 4957.37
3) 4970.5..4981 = 4971.09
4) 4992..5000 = 4996.34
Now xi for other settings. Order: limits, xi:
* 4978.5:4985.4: 4984.84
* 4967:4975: 4974.53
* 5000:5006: 5005.55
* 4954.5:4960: 4959.66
